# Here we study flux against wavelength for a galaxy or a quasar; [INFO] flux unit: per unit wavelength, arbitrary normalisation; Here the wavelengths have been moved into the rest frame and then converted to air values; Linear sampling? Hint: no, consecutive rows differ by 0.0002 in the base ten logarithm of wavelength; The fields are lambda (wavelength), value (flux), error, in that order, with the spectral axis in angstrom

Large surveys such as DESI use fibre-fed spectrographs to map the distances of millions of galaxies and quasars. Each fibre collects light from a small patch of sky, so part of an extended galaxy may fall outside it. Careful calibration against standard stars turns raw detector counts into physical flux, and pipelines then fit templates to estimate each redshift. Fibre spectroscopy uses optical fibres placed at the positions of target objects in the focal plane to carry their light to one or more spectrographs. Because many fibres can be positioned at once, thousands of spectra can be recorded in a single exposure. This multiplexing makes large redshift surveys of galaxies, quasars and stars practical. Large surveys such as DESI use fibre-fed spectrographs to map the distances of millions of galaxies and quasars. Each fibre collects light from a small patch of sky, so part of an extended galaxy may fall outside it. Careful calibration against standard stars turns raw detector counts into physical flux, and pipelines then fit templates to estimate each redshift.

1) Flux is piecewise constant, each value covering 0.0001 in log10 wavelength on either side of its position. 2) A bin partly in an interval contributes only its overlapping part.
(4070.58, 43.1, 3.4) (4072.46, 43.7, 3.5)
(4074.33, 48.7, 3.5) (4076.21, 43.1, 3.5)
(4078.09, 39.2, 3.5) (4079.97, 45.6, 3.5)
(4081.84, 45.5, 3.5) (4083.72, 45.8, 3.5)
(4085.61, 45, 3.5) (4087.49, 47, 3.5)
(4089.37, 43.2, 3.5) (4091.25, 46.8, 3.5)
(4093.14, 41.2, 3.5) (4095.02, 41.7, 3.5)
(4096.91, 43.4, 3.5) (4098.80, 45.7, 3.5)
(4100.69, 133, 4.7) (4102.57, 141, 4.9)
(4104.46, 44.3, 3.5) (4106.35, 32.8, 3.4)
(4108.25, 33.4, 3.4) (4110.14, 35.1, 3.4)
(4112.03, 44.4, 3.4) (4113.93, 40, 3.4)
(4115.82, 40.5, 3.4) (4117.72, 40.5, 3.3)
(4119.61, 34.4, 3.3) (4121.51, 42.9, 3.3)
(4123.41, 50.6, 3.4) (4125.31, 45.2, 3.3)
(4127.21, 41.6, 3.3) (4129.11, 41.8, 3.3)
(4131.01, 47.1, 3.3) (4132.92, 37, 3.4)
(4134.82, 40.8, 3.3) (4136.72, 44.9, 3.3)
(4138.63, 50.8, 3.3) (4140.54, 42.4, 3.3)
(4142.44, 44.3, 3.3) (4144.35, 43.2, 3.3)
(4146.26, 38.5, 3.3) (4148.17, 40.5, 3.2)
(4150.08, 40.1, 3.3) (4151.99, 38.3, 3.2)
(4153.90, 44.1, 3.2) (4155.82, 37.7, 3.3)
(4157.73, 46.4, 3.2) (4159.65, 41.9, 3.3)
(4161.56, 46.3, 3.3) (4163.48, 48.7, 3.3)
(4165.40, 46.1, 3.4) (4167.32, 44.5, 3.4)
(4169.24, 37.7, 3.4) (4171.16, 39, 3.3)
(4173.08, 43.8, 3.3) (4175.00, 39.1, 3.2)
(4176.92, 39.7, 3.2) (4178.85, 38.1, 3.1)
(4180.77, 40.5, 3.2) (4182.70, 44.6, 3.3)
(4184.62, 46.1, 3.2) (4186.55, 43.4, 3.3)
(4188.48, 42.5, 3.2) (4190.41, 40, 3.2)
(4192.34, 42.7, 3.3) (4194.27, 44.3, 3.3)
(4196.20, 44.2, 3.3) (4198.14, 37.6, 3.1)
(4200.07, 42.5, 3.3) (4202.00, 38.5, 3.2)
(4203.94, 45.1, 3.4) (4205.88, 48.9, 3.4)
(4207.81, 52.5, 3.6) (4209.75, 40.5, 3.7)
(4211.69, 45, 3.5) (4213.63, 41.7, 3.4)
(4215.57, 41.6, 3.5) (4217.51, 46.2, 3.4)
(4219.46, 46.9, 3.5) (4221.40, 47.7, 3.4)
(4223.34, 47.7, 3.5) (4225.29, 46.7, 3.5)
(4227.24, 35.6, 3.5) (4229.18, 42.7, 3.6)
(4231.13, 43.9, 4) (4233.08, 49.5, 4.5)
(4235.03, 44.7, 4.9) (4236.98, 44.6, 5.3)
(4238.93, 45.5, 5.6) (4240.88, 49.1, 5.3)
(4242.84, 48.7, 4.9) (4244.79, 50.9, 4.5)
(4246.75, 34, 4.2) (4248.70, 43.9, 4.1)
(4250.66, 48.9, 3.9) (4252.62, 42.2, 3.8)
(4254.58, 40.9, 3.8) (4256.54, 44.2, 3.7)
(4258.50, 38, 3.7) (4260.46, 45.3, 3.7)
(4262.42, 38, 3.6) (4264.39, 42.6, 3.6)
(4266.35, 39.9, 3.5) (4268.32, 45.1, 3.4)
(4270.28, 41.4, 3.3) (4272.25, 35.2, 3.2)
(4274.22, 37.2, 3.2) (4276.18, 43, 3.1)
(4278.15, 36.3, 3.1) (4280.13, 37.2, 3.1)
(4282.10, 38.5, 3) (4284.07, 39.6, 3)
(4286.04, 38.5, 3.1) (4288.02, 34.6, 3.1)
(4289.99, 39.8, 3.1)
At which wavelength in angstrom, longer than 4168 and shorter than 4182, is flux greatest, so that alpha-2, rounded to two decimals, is 4173.08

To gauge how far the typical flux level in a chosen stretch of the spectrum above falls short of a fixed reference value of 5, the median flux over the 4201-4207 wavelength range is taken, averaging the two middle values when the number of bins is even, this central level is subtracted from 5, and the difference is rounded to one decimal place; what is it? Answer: -40.1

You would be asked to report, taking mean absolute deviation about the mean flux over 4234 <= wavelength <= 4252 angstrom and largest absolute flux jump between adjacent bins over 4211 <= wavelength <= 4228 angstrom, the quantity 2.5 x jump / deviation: 8.2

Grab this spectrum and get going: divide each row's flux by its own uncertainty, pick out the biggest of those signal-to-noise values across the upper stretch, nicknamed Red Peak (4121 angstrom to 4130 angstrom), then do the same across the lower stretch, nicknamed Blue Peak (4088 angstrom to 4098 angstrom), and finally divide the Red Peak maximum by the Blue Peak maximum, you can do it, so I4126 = 1.11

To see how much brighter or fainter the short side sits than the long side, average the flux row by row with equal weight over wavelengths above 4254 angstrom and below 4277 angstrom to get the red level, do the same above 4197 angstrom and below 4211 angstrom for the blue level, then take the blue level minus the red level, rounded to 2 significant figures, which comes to 2.8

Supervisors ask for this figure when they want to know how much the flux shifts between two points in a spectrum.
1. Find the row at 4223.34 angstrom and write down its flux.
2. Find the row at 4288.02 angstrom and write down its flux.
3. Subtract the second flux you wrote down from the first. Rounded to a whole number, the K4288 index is 13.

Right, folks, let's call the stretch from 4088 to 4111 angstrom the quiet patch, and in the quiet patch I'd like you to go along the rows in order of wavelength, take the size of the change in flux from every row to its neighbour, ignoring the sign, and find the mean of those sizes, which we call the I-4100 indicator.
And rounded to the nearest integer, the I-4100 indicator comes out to 20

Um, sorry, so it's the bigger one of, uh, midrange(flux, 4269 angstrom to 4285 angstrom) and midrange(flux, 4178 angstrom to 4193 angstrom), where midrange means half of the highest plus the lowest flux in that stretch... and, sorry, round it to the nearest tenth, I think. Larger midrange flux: 42.1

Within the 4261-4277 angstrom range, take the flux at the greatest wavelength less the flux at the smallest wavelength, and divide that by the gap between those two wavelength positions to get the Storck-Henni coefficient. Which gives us 0.36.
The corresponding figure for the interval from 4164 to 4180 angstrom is -0.59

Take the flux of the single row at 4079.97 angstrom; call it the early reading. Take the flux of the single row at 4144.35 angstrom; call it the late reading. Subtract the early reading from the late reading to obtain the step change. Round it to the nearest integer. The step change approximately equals -2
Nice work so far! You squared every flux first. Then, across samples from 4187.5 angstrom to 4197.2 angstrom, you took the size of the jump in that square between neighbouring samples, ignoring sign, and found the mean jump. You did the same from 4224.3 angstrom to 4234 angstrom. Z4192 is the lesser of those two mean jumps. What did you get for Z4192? 144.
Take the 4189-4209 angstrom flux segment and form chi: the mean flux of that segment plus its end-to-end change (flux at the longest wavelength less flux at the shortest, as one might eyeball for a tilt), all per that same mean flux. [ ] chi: 1.29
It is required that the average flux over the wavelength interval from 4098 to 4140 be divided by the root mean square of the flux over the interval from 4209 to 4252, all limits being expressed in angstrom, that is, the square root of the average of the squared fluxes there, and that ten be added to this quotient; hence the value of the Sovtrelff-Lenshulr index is 11.1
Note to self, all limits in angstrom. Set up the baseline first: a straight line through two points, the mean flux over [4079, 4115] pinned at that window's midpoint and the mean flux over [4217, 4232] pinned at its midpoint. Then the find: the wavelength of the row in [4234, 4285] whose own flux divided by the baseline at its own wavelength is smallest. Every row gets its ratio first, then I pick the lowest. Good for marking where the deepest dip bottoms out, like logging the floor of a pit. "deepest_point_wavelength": 4246.75 angstrom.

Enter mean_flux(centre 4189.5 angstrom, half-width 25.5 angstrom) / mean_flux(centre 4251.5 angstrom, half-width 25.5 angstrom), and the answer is 0.99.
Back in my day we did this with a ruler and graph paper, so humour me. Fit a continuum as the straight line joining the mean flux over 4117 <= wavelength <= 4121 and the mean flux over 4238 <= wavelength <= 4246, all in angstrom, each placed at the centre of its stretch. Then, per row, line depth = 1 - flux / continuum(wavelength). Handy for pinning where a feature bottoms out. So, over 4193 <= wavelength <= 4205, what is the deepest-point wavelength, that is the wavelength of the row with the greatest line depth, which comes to 4198.14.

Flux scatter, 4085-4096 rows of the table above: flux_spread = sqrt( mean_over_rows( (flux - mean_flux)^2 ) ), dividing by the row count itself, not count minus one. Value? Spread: 2.3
